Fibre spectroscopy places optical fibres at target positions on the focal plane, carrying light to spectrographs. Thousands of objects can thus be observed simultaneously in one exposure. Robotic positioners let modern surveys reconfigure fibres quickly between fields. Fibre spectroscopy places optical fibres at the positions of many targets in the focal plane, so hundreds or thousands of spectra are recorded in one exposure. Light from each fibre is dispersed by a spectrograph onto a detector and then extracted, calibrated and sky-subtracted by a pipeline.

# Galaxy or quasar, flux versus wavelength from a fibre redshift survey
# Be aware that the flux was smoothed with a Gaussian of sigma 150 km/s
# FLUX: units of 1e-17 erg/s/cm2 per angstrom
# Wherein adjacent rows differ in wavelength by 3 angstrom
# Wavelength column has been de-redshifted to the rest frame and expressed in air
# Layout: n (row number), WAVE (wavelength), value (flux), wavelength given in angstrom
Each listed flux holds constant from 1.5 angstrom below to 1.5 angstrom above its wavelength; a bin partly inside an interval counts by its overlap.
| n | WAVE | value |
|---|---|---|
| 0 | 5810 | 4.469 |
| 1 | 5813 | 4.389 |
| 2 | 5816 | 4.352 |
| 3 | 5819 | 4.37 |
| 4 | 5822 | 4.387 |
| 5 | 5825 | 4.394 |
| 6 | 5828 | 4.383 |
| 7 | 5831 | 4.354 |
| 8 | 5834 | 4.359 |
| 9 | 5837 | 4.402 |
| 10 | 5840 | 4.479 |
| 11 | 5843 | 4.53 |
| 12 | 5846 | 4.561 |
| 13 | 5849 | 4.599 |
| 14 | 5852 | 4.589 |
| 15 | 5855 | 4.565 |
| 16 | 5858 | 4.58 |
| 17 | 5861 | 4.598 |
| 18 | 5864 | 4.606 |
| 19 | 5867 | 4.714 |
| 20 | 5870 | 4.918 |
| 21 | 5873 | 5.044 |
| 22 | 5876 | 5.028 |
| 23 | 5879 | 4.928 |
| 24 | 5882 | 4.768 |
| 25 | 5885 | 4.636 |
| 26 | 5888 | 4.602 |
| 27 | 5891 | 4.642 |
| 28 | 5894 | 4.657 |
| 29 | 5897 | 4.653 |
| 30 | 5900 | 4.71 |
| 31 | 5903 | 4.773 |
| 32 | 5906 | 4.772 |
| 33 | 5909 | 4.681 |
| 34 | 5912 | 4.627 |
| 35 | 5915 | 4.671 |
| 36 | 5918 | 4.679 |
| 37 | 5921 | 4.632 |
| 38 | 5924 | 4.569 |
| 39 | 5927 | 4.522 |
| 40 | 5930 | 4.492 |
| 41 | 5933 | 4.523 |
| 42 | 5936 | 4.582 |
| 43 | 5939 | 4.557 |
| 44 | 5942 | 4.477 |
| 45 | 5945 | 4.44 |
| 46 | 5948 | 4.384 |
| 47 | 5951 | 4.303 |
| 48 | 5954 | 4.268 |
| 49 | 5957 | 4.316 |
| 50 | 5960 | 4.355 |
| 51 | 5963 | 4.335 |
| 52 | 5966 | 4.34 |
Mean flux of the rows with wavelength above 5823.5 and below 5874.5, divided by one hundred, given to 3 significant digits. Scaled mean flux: 0.0457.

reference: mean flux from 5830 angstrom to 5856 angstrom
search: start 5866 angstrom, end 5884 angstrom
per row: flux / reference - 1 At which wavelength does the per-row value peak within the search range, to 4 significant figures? 5873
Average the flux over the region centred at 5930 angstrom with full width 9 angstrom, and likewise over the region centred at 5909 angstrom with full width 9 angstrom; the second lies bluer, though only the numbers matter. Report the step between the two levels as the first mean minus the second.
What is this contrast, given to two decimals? -0.18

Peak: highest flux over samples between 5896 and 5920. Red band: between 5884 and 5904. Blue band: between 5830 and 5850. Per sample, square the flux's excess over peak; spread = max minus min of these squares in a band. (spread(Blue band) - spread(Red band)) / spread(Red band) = 4.0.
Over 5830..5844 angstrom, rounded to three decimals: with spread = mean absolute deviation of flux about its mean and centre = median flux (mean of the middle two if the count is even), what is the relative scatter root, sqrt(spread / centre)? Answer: 0.120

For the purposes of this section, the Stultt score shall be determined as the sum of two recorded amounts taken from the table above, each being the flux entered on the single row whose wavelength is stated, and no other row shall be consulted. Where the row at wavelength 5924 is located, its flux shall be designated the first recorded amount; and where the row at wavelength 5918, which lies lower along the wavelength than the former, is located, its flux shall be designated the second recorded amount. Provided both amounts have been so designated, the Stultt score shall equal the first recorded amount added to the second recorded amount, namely 9.25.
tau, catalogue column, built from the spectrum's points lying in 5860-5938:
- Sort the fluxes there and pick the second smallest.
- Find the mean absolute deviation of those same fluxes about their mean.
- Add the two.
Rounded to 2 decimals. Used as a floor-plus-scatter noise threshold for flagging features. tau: 4.63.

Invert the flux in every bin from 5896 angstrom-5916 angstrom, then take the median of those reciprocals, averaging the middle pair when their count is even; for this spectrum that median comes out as 0.214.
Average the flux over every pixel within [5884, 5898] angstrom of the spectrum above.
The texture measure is 4.64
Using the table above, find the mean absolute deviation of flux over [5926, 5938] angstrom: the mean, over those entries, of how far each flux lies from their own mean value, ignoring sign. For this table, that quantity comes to 0.026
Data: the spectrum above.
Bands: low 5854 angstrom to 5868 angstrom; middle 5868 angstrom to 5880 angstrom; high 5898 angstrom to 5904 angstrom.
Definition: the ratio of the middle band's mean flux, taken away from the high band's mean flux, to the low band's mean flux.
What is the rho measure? -0.052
